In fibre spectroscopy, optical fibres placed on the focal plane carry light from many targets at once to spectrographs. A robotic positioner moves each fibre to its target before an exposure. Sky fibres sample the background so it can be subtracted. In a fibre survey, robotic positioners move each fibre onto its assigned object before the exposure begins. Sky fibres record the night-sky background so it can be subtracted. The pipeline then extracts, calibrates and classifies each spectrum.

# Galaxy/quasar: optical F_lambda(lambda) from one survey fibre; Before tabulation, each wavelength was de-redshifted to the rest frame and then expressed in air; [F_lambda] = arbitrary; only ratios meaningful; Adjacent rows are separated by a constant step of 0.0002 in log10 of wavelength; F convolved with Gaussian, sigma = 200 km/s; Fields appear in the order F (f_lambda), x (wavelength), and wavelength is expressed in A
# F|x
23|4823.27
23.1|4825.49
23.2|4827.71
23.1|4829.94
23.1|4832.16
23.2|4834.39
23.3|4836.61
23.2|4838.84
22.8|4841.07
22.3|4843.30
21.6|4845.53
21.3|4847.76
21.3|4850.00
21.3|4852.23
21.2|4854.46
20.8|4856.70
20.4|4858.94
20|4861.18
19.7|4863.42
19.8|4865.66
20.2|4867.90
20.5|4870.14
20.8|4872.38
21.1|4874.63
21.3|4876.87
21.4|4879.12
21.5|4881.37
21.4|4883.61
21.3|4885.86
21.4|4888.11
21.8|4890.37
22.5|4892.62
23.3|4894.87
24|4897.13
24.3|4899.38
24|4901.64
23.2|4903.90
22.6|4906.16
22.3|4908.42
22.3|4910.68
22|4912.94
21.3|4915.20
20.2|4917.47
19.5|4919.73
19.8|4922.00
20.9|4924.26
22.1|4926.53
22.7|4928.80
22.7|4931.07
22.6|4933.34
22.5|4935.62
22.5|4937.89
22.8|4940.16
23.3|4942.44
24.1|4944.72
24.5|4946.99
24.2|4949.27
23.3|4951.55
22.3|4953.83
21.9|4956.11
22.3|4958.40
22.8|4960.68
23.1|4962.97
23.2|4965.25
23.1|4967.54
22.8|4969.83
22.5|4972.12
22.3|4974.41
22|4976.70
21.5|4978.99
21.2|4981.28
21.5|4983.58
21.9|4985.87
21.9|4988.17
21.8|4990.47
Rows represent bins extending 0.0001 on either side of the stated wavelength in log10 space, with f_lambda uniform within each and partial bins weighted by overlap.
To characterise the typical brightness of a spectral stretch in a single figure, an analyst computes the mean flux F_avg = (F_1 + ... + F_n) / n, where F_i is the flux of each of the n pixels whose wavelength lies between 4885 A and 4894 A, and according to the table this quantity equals 21.8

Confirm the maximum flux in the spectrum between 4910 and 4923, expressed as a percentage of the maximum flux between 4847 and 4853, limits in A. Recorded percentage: 105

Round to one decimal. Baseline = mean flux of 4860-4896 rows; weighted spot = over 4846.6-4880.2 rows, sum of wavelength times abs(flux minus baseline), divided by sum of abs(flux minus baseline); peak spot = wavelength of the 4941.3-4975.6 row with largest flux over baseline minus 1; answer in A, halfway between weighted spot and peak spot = 4905.6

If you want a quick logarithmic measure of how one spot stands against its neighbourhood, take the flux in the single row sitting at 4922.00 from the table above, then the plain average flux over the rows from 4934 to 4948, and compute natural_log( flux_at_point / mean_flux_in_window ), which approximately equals -0.16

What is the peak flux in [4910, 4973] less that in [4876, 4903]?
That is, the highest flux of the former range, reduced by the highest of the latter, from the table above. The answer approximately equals 0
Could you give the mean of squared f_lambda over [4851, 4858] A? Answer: 445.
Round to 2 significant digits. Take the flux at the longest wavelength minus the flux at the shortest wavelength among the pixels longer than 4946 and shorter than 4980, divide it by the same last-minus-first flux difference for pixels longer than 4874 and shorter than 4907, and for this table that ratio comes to -2.0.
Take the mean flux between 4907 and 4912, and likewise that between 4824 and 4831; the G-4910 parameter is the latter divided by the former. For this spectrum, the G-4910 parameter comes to 1.04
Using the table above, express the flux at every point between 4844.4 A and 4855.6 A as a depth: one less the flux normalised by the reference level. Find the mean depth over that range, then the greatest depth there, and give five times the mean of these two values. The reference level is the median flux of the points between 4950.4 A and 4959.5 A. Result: 0.23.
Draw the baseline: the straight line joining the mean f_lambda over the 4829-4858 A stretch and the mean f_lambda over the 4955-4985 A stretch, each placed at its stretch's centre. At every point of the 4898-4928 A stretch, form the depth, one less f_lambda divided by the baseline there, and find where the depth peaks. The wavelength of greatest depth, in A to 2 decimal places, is 4919.73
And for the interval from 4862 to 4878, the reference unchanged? 4863.42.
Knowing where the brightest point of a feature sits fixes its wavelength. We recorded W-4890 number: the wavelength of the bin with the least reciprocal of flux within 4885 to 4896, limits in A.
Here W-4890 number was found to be 4894.87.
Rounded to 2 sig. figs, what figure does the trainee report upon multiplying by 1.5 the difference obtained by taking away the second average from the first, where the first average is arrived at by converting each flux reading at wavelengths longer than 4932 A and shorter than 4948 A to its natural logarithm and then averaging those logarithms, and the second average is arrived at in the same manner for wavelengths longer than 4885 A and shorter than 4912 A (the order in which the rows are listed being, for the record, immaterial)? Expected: 0.029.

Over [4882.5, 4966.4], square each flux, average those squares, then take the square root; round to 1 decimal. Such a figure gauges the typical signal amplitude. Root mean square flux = 22.5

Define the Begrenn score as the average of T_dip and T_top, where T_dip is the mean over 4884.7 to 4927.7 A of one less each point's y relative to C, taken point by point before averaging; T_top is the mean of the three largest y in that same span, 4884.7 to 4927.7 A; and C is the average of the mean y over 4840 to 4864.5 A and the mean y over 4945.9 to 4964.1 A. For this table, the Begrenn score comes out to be 12.1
